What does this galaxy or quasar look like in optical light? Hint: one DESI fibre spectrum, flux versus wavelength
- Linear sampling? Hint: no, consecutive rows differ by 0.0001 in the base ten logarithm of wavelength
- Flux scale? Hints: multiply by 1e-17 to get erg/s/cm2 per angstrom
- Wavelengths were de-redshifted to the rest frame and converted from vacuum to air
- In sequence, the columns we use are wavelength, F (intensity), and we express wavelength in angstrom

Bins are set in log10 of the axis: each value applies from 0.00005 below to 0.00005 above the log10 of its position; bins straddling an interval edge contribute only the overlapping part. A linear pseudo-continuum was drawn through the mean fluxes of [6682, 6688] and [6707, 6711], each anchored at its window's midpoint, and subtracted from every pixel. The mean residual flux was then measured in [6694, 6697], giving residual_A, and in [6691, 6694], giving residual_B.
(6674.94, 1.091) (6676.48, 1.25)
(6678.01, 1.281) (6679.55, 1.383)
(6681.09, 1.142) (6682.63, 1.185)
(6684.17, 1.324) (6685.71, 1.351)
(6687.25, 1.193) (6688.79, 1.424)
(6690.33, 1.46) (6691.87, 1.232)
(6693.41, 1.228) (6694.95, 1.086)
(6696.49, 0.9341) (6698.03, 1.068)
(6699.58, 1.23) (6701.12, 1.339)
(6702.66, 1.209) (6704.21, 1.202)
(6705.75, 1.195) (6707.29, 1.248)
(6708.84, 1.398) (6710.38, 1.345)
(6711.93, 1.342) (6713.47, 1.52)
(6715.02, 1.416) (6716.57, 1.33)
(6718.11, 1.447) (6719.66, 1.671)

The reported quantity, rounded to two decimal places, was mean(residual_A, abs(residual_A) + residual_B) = -0.03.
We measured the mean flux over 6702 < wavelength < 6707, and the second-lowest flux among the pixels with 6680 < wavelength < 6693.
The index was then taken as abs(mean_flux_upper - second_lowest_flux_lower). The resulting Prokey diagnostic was 0.02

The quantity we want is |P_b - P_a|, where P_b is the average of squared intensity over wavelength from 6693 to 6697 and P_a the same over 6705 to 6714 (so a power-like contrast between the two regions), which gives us 0.62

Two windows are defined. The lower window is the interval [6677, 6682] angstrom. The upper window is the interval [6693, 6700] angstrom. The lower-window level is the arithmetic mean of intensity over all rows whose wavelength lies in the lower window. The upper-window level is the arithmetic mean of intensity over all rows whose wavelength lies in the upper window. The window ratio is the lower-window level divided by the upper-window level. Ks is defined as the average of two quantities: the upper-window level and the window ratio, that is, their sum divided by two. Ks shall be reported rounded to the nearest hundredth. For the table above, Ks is 1.13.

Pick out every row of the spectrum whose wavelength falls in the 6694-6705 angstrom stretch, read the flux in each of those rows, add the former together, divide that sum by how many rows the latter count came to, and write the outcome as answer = 1.15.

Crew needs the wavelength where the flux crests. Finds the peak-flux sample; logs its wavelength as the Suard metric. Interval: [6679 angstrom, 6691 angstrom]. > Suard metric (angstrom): 6690.33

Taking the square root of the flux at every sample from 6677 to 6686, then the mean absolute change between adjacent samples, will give 0.049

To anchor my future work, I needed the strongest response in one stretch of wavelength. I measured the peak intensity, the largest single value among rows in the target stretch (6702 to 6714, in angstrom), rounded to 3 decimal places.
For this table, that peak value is 1.520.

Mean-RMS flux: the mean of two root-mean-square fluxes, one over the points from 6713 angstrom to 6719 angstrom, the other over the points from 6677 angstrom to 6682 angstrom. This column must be 1.35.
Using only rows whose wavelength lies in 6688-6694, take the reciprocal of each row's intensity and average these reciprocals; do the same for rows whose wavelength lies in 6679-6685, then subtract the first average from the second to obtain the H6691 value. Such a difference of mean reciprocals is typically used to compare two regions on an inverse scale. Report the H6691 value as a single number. 0.05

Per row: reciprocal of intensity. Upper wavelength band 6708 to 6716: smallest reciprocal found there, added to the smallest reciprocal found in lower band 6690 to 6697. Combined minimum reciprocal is 1.34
